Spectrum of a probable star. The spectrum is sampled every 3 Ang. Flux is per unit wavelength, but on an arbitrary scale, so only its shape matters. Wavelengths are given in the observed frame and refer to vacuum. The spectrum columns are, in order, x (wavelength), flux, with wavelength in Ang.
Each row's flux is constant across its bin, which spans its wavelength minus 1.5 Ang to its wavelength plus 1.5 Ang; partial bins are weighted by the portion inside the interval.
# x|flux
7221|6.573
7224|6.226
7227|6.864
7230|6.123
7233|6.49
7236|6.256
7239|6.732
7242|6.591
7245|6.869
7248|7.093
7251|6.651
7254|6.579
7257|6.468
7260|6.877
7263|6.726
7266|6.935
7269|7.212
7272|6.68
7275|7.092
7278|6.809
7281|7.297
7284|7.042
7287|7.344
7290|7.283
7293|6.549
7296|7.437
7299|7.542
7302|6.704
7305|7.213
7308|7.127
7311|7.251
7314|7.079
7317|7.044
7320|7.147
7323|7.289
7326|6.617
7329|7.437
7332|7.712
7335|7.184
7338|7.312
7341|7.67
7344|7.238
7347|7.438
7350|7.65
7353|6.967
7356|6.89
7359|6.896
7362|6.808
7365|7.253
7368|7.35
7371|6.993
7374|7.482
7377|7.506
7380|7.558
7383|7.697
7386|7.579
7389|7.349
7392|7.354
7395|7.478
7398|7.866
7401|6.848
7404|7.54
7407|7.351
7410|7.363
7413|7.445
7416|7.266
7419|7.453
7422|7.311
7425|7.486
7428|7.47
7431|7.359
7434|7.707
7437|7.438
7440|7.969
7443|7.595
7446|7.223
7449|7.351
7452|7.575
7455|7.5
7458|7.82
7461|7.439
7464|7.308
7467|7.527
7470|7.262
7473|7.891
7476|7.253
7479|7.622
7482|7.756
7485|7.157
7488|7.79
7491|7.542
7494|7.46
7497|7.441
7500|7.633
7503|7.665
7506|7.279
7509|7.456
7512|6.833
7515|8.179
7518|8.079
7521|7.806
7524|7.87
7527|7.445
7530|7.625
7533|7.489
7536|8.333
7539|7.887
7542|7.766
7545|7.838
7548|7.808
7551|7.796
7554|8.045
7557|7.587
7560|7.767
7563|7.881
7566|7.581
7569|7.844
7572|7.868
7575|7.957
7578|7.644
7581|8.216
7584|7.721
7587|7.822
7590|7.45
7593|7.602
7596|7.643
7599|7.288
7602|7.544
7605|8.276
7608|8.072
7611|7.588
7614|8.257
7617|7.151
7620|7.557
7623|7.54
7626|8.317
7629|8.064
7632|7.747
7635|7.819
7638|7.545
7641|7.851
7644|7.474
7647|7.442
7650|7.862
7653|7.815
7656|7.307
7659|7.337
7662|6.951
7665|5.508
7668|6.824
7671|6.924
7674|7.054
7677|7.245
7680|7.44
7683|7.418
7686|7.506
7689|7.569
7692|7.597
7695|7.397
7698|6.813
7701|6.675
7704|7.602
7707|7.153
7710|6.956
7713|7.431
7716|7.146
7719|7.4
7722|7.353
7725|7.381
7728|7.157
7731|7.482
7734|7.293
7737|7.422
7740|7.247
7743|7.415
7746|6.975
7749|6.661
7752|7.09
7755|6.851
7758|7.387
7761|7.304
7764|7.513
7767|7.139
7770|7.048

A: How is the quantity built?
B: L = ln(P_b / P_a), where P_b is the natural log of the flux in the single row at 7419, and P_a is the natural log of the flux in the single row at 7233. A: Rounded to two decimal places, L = 0.07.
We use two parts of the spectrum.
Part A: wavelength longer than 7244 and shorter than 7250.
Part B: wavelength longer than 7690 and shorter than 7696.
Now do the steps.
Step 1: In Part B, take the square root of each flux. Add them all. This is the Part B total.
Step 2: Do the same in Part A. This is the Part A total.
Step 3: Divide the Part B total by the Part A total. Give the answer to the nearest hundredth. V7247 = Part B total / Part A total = 1.04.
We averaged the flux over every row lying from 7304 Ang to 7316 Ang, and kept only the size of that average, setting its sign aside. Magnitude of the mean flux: 7.2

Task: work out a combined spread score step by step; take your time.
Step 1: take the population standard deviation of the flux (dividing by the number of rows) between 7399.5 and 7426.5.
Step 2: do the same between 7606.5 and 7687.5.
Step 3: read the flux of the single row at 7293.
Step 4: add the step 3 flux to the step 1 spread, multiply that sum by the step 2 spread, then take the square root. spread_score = 1.91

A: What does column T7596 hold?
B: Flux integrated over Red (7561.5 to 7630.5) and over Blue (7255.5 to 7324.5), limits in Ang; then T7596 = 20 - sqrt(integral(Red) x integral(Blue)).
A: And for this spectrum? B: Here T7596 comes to -491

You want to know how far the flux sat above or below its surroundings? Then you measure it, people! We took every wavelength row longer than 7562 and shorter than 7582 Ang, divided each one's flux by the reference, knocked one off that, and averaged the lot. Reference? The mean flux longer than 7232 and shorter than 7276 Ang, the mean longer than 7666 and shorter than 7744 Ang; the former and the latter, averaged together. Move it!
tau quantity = 0.12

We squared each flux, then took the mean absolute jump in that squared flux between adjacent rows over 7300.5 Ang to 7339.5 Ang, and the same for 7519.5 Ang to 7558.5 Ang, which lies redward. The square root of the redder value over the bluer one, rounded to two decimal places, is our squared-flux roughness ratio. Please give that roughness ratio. 0.96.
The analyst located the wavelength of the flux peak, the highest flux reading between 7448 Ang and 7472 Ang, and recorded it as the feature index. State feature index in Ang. 7458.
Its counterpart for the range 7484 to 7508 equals 7488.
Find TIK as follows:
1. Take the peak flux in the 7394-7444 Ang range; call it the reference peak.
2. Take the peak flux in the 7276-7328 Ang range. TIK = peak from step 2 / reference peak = 0.95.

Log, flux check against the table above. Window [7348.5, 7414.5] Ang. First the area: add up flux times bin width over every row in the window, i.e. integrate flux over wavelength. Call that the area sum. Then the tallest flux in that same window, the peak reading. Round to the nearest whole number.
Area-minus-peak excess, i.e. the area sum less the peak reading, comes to 476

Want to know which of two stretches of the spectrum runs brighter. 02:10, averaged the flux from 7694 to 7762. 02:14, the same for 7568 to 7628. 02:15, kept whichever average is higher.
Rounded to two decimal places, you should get 7.77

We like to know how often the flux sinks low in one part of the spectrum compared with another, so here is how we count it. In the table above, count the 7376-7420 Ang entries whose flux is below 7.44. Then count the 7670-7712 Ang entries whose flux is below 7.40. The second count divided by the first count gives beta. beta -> 1.3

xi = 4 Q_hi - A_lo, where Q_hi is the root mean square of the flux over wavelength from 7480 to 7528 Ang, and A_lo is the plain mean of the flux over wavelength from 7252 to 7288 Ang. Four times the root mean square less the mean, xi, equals 23.5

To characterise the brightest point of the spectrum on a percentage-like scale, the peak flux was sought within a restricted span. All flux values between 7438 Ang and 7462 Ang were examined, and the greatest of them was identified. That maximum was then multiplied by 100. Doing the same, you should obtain 797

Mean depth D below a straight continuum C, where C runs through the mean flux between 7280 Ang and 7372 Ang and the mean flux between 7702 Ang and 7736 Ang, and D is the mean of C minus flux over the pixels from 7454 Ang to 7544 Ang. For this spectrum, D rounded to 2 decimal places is -0.37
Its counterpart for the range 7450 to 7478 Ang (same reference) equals -0.28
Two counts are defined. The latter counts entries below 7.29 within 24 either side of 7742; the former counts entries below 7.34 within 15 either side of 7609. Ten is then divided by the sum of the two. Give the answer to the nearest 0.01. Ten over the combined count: 1.25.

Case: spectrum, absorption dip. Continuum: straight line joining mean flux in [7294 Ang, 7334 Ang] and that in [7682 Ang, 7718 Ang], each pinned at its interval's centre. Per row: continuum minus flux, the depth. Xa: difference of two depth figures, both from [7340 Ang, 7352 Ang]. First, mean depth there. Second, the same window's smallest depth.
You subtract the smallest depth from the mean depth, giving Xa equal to 0.2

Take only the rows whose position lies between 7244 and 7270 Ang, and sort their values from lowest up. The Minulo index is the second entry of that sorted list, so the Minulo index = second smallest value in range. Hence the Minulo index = 6.579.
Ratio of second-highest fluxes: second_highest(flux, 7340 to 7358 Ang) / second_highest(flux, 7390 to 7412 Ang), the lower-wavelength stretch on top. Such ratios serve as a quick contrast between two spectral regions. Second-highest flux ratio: 1.01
